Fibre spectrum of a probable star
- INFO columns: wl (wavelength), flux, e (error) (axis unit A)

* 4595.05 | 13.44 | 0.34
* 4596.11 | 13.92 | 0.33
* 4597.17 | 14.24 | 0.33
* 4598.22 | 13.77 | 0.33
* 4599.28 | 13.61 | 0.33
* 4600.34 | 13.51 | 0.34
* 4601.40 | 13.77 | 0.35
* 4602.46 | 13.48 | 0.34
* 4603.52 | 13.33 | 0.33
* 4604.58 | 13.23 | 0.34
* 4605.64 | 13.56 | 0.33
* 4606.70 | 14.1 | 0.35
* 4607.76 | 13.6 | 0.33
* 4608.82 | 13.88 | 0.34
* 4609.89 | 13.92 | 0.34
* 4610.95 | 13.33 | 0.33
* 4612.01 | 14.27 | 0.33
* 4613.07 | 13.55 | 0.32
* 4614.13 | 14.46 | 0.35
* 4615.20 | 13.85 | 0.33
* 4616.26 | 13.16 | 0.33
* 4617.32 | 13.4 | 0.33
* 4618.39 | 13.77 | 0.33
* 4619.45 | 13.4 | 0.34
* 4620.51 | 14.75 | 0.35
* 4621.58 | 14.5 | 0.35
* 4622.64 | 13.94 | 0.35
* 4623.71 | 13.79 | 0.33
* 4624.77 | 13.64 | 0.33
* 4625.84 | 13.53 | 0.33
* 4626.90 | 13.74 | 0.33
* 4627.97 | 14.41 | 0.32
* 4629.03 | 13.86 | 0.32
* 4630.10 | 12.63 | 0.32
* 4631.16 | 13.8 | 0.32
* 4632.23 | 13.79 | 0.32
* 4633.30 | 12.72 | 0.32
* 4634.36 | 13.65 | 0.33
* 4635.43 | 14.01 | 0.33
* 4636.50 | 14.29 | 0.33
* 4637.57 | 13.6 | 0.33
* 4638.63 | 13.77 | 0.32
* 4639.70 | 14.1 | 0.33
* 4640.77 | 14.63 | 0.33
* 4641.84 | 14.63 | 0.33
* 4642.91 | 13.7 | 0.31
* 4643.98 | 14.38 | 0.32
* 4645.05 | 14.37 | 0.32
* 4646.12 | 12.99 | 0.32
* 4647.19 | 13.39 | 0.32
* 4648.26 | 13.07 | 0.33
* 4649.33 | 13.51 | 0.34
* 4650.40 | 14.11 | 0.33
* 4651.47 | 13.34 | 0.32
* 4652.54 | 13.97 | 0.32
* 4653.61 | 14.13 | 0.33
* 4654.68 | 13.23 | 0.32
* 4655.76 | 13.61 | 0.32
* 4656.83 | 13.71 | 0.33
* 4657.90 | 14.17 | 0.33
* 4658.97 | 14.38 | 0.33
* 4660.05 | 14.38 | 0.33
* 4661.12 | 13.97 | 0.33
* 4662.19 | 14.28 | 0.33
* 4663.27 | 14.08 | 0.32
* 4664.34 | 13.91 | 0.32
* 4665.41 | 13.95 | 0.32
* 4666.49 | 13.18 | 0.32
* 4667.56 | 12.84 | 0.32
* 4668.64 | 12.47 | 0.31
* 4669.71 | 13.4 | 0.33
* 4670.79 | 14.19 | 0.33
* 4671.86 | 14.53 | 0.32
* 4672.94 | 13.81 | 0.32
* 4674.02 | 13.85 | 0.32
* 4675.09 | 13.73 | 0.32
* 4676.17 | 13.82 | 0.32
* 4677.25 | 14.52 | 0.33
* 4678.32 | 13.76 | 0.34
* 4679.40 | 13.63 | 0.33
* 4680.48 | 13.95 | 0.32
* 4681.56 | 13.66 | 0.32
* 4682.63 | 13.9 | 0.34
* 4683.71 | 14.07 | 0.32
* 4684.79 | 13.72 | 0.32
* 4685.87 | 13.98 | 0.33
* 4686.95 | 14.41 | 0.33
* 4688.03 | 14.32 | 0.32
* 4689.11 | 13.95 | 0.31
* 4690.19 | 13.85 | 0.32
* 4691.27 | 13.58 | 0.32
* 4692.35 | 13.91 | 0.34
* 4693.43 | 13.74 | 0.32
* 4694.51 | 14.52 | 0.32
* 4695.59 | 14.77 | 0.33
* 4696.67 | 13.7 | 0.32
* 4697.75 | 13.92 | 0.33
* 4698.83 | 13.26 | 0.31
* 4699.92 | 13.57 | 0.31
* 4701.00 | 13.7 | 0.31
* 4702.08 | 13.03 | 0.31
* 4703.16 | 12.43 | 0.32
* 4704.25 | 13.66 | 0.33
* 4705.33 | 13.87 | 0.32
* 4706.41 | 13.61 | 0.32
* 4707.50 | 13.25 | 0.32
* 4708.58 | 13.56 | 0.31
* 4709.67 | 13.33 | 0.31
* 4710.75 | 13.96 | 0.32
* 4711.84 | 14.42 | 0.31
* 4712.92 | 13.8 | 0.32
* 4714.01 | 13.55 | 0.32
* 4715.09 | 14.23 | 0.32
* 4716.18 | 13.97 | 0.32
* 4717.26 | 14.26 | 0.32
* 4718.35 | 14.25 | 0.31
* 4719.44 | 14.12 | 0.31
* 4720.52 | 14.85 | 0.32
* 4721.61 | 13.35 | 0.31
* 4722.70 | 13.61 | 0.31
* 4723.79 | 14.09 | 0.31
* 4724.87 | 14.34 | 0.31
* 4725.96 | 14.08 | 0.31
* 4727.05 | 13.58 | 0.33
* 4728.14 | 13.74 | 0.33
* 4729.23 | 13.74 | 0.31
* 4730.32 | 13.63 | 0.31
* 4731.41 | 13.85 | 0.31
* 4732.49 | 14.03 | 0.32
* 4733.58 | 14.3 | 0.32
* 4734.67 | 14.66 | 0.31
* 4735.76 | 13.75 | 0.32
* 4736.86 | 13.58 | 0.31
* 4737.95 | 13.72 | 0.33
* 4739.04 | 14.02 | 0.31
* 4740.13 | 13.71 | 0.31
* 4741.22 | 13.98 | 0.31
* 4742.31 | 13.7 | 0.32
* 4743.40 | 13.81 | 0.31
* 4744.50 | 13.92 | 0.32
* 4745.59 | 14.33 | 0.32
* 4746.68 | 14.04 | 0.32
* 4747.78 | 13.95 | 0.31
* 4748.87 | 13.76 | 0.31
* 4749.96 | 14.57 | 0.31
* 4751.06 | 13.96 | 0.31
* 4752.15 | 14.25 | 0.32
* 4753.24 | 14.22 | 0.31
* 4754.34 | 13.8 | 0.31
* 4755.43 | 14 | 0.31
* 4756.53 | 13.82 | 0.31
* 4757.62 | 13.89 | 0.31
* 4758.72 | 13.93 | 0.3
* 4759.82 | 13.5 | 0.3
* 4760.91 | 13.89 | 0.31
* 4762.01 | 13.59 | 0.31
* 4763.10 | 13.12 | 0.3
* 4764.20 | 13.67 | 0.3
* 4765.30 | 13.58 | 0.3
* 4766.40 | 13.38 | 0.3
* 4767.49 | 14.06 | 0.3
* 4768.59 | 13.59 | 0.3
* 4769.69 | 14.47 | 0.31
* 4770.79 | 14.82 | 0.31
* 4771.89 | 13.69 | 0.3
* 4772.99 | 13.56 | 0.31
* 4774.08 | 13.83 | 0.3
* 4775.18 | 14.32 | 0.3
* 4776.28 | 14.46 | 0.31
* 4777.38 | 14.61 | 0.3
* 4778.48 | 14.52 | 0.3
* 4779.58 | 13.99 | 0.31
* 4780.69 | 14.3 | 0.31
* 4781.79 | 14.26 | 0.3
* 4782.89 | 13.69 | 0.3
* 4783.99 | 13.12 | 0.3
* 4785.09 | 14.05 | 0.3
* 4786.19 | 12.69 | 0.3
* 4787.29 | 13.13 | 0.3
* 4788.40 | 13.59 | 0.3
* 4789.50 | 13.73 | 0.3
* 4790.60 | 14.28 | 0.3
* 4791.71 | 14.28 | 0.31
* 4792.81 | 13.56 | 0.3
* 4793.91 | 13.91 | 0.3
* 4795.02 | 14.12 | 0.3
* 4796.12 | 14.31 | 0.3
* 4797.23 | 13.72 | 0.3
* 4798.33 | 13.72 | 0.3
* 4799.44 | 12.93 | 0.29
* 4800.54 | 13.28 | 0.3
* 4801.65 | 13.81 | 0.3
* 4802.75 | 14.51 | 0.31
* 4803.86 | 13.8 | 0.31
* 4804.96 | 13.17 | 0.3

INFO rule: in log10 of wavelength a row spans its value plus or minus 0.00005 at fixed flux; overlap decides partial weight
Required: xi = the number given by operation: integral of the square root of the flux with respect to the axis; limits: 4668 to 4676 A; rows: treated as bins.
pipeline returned 29.6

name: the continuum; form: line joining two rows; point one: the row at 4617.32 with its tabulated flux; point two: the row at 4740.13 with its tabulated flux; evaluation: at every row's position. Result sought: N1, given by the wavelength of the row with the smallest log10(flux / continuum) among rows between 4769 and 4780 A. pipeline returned 4772.99 A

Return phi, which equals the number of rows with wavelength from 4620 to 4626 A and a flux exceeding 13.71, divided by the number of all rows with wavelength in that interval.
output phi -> 0.67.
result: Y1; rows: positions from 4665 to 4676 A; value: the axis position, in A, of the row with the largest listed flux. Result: 4671.86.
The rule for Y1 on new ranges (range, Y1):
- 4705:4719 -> 4711.84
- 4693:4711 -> 4695.59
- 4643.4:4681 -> 4671.86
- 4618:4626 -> 4620.51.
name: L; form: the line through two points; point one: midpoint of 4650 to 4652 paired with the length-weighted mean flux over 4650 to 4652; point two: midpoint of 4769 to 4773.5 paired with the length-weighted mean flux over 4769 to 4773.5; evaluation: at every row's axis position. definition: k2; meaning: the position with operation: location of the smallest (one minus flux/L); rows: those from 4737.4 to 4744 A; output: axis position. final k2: 4739.04 A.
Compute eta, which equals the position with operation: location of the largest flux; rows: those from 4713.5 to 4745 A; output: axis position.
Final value 4720.52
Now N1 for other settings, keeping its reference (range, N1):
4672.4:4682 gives 4679.40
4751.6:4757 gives 4754.34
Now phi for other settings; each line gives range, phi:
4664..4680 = 0.67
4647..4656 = 0.33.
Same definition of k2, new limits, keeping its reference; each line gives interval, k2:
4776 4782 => 4777.38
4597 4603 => 4597.17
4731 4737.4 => 4734.67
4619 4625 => 4620.51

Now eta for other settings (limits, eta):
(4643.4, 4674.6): 4671.86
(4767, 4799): 4770.79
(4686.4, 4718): 4695.59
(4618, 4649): 4620.51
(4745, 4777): 4770.79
